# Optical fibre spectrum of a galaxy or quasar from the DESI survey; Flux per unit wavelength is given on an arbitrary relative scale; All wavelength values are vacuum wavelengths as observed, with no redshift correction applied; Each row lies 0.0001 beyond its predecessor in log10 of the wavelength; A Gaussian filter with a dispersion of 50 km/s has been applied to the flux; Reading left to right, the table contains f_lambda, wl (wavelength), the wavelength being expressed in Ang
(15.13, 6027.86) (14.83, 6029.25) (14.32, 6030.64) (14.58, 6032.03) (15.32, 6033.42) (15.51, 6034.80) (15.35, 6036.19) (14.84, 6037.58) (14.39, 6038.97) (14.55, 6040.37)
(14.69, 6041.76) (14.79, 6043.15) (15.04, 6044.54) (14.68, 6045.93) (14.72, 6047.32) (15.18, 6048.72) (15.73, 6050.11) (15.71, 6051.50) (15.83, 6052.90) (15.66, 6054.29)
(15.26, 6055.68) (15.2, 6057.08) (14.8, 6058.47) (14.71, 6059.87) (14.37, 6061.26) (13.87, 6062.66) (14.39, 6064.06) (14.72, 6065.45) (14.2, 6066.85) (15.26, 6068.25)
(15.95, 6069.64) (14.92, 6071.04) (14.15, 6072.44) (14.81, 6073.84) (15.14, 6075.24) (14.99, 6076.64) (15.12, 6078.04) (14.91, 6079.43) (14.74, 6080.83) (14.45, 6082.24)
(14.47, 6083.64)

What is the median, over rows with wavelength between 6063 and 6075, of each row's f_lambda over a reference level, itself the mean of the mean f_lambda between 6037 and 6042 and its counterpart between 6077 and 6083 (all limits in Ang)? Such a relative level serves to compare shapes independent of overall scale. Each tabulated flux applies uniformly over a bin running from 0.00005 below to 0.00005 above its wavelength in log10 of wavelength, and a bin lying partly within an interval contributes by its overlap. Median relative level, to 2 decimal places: 1.00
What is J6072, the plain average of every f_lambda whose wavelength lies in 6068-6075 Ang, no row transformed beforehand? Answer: 15.0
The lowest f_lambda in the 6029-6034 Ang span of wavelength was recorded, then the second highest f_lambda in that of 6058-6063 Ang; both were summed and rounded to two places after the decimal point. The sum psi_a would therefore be 29.03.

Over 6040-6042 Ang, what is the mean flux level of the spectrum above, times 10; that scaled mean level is 146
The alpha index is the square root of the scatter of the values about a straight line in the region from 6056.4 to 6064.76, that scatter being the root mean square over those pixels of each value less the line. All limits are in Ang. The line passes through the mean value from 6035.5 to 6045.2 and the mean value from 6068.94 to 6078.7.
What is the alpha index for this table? 0.75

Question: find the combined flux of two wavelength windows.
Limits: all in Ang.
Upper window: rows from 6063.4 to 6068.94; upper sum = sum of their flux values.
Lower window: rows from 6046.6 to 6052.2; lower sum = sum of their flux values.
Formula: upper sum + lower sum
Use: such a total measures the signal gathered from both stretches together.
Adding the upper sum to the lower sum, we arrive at 120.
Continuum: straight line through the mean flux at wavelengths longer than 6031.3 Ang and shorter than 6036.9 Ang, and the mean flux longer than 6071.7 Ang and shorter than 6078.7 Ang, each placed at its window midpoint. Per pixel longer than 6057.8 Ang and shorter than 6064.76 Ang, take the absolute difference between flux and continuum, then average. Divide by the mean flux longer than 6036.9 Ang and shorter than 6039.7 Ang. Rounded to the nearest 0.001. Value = 0.036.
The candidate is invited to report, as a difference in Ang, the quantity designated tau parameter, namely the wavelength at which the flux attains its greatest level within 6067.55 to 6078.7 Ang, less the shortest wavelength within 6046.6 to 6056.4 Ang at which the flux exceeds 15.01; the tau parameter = 20.9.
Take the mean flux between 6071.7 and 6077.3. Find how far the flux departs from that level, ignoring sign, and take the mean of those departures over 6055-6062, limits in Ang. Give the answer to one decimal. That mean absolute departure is 0.3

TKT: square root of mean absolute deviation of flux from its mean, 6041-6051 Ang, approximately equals 0.541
